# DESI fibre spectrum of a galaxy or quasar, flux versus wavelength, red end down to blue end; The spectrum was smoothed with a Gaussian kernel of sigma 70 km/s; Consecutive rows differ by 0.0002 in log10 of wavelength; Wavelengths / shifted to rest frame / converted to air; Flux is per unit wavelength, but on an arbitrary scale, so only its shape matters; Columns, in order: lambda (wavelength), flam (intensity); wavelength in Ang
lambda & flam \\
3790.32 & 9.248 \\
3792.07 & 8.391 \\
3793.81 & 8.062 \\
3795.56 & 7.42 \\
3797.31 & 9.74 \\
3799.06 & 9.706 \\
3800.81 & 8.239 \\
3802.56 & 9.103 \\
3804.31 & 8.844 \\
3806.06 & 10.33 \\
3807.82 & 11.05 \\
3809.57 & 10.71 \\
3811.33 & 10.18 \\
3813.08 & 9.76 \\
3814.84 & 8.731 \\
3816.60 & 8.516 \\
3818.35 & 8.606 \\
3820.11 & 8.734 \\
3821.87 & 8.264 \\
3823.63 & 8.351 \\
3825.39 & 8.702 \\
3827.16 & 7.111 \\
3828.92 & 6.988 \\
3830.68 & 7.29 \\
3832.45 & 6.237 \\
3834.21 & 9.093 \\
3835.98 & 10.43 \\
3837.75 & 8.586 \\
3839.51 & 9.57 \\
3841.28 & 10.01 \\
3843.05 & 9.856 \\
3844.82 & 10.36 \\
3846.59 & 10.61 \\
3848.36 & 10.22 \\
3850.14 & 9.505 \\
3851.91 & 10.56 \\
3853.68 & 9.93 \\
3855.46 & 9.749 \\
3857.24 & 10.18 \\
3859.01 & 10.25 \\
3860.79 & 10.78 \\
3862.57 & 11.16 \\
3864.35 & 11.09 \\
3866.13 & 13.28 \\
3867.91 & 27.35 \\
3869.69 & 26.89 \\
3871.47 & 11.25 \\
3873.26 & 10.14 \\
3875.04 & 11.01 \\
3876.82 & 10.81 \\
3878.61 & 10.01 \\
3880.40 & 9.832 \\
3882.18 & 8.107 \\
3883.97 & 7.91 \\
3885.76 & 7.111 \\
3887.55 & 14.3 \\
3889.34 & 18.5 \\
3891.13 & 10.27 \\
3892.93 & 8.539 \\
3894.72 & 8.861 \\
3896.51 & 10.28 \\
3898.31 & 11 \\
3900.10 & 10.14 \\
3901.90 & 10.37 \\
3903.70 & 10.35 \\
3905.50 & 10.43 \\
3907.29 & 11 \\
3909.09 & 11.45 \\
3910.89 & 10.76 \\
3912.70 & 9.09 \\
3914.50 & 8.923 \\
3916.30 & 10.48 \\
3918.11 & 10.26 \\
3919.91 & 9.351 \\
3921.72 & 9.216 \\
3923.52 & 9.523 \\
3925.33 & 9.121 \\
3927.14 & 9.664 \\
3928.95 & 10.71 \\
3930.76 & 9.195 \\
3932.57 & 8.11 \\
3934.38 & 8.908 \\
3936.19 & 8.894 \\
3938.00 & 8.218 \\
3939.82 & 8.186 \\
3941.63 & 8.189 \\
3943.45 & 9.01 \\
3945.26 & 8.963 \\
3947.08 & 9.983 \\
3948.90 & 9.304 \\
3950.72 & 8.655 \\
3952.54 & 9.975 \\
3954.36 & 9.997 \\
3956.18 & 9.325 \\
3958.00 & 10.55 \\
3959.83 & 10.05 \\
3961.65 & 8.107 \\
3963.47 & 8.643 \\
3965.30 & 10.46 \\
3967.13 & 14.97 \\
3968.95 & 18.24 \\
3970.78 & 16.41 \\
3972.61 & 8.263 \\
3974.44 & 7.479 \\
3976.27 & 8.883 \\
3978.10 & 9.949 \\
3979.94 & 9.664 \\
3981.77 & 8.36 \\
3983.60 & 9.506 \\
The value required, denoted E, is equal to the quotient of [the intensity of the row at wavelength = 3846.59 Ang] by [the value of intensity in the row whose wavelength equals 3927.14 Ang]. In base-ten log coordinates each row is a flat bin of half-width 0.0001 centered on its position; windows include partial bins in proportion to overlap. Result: 1.10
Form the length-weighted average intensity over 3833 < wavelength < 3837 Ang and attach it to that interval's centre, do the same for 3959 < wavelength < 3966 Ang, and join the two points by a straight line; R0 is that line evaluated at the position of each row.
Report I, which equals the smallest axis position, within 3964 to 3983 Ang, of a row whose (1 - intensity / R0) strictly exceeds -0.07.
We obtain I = 3972.61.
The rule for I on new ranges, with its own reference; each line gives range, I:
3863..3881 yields 3878.61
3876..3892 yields 3878.61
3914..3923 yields 3914.50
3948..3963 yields 3948.90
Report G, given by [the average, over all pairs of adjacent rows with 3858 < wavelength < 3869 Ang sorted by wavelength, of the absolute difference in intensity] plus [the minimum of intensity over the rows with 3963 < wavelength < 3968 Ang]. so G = 12.1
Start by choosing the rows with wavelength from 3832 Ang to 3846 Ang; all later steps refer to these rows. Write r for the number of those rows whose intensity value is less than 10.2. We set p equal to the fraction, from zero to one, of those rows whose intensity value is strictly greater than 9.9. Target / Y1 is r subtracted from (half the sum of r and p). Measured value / -2.8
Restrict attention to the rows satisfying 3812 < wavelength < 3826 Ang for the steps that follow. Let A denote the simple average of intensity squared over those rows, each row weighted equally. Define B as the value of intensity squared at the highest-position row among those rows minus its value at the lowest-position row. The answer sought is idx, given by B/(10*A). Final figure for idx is -0.03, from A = 76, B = -20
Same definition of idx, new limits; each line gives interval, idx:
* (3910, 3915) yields -0.04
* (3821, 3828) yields -0.03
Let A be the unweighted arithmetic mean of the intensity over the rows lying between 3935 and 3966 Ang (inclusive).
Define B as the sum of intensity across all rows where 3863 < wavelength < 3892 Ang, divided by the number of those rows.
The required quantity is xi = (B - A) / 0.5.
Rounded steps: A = 9.2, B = 13.0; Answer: 8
